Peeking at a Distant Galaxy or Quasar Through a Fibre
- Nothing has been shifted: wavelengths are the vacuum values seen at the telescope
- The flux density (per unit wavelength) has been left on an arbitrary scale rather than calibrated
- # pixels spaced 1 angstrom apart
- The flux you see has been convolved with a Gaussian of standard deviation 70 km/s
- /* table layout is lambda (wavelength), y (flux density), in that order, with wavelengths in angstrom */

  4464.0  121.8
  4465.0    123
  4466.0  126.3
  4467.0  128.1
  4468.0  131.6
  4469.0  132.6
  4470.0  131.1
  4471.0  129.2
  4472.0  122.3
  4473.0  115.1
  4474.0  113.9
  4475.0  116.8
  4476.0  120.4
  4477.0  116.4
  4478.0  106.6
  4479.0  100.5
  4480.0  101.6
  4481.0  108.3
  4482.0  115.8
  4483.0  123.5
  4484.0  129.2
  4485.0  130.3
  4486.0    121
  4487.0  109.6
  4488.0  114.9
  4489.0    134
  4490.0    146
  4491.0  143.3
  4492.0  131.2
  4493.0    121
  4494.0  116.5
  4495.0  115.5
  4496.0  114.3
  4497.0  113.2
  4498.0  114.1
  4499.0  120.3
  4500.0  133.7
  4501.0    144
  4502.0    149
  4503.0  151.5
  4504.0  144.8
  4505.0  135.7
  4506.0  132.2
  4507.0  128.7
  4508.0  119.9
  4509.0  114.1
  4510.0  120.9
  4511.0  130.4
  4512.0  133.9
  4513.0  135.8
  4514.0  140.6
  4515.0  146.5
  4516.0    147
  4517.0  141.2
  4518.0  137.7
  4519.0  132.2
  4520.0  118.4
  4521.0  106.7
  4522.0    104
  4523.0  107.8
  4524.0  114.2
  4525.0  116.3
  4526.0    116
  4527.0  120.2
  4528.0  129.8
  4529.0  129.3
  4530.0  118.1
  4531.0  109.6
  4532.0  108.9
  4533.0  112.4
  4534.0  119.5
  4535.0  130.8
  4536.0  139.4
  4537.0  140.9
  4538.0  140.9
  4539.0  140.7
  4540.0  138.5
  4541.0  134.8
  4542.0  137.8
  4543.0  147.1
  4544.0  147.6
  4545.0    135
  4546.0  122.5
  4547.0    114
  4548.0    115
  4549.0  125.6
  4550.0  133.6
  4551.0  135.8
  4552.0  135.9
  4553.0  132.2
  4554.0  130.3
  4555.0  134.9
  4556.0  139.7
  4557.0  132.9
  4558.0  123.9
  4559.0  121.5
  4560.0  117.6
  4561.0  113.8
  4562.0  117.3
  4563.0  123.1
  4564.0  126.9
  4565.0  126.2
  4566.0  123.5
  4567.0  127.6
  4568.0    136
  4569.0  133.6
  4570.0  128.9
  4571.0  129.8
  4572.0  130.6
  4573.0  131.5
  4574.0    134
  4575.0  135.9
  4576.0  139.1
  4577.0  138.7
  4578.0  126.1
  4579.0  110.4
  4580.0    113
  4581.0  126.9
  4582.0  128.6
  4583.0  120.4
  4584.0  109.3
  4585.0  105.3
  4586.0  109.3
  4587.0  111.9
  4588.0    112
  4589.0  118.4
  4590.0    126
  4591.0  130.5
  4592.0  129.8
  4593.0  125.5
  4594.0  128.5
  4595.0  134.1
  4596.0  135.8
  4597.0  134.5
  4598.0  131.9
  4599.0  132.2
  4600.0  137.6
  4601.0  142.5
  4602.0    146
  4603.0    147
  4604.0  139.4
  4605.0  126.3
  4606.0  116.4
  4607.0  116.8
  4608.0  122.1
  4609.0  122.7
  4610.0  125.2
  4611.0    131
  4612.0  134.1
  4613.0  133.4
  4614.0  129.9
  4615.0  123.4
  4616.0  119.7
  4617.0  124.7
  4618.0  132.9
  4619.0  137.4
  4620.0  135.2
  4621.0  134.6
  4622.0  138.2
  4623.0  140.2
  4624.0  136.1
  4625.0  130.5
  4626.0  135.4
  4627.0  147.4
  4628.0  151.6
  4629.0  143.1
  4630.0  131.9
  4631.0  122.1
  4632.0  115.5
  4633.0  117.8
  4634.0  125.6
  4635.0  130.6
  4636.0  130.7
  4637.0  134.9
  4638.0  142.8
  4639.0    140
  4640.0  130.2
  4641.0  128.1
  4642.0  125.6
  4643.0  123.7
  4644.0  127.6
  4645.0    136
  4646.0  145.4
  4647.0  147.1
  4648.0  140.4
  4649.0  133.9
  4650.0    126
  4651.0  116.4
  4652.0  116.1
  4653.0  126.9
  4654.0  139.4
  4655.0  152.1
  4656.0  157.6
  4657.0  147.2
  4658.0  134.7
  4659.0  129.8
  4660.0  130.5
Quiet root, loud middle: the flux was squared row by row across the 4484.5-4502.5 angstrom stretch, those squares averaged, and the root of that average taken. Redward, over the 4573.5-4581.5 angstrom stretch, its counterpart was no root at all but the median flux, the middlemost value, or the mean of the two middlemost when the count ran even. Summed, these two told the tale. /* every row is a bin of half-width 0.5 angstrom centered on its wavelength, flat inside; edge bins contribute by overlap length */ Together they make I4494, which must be 257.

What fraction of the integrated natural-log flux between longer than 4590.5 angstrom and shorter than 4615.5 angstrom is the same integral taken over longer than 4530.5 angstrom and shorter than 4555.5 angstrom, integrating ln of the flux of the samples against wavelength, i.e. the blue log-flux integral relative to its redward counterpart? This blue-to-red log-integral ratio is 1.0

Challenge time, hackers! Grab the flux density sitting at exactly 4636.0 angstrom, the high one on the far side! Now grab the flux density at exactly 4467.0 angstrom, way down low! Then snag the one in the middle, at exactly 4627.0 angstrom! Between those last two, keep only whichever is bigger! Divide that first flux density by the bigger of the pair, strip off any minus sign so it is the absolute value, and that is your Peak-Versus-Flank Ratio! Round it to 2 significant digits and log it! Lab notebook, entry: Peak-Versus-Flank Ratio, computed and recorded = 0.89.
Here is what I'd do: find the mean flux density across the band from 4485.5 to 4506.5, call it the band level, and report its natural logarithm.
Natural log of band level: 4.86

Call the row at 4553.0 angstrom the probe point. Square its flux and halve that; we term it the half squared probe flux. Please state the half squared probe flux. 8738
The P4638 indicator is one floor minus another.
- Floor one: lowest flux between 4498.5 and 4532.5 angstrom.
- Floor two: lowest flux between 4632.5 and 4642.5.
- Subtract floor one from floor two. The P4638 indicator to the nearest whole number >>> 14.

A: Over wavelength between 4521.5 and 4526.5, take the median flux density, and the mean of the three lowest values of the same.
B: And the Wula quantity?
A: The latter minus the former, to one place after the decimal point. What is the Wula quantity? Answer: -5.5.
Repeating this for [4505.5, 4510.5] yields -2.6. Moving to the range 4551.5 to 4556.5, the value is -2.4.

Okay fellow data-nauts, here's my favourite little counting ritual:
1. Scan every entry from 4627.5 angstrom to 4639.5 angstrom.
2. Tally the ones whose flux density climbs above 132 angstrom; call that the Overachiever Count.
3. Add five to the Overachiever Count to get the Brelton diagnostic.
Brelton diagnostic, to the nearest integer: 10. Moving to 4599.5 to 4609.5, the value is 10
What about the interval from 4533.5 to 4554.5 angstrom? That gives 19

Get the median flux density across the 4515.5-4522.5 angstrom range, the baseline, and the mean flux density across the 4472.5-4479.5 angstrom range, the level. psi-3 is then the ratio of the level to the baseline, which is 0.85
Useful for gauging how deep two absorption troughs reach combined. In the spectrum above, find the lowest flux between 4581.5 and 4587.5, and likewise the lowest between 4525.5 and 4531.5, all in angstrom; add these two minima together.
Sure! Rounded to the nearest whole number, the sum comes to 215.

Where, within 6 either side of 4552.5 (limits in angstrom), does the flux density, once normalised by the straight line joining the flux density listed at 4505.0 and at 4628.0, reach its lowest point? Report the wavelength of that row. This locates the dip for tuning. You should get 4547.0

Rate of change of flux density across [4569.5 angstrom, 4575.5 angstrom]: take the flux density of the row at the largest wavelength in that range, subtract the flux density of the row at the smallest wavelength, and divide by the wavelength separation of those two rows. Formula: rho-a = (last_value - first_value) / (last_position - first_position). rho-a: 1.4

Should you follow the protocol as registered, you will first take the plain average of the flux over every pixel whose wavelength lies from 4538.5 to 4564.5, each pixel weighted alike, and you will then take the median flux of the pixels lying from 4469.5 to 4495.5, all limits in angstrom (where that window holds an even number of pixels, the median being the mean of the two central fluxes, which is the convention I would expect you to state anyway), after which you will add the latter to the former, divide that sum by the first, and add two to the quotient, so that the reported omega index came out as 3.91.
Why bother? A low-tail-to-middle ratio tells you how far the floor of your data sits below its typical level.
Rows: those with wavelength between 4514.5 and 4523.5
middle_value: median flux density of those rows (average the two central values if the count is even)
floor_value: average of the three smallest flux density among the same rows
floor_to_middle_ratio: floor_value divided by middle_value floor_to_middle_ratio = 0.80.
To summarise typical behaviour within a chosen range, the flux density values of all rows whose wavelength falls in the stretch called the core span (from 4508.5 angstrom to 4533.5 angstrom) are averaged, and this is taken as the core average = 124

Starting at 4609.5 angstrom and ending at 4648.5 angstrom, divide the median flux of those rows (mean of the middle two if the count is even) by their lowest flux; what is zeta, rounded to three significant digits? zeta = 1.15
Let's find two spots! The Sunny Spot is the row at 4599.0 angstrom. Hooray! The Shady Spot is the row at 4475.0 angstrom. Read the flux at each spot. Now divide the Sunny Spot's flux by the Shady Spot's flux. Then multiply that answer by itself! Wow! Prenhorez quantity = 1.28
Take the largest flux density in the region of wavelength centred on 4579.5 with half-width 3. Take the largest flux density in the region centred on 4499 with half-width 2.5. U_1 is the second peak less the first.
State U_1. 5.3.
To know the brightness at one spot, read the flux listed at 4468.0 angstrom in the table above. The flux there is 131.6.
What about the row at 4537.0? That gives 140.9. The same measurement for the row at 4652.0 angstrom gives 116.1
